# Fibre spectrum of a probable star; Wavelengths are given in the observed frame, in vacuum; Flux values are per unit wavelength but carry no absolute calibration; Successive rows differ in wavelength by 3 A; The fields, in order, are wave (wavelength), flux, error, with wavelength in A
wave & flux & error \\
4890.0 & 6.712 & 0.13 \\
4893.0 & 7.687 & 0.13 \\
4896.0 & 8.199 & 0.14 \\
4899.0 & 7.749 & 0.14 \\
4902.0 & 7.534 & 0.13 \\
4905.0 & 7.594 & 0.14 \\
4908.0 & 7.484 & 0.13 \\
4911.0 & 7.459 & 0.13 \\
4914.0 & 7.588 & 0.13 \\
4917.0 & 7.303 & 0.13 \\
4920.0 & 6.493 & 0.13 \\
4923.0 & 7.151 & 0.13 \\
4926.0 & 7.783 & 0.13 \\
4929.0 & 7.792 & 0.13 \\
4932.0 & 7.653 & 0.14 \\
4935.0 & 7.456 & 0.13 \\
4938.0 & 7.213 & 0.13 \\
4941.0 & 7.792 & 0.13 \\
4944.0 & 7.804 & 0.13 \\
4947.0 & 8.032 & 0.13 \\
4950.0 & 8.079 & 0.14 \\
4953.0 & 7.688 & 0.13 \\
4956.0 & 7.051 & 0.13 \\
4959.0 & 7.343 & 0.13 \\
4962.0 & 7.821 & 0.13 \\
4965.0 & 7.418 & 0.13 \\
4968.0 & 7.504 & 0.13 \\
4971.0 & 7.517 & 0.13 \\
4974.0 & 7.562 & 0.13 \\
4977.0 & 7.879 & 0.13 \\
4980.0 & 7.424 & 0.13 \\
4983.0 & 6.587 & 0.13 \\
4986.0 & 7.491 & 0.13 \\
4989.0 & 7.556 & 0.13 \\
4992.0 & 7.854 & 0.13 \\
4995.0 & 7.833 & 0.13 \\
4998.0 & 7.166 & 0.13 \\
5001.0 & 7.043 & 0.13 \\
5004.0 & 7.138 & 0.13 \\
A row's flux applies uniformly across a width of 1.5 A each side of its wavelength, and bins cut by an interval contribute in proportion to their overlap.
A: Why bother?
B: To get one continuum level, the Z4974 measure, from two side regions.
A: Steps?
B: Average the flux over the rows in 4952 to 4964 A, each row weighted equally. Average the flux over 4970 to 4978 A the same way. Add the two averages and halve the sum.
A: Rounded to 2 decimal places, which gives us 7.56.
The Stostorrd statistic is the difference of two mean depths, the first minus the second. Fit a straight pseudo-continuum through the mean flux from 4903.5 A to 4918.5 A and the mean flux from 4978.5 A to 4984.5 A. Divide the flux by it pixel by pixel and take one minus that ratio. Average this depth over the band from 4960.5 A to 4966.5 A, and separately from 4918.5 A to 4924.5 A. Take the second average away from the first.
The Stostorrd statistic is -0.15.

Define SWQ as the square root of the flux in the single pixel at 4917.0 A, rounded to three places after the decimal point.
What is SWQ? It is 2.702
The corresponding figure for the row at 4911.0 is 2.731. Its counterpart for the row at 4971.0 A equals 2.742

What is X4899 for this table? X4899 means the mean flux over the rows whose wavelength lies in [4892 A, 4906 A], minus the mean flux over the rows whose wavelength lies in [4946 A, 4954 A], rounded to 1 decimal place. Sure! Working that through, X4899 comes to -0.2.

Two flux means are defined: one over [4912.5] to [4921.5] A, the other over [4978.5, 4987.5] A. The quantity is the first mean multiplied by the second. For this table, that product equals 51.1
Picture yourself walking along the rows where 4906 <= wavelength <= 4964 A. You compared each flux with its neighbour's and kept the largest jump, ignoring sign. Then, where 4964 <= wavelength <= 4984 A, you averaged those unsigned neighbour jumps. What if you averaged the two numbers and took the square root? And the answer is 0.742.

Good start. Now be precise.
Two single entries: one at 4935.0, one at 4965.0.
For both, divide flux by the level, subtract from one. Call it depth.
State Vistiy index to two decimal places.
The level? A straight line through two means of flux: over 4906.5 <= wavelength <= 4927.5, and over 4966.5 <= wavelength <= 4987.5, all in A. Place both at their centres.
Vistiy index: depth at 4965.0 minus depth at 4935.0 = 0.01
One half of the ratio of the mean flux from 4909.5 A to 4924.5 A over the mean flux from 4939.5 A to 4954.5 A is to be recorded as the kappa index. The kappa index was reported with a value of 0.457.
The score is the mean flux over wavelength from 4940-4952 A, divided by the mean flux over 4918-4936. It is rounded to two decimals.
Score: 1.07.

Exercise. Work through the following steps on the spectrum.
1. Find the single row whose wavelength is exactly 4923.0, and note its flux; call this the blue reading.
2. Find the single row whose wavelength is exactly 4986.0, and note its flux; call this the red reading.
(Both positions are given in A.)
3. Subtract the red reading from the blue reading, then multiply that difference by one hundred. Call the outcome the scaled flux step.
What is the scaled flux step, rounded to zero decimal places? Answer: -34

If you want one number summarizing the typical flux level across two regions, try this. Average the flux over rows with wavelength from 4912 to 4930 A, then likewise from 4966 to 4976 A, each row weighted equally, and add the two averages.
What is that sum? 14.88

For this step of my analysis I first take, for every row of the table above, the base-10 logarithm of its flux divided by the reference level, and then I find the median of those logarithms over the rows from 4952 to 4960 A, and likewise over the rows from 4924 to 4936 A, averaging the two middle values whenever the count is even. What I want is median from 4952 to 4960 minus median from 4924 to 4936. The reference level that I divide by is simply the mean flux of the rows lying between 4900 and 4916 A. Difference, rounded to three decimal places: -0.022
